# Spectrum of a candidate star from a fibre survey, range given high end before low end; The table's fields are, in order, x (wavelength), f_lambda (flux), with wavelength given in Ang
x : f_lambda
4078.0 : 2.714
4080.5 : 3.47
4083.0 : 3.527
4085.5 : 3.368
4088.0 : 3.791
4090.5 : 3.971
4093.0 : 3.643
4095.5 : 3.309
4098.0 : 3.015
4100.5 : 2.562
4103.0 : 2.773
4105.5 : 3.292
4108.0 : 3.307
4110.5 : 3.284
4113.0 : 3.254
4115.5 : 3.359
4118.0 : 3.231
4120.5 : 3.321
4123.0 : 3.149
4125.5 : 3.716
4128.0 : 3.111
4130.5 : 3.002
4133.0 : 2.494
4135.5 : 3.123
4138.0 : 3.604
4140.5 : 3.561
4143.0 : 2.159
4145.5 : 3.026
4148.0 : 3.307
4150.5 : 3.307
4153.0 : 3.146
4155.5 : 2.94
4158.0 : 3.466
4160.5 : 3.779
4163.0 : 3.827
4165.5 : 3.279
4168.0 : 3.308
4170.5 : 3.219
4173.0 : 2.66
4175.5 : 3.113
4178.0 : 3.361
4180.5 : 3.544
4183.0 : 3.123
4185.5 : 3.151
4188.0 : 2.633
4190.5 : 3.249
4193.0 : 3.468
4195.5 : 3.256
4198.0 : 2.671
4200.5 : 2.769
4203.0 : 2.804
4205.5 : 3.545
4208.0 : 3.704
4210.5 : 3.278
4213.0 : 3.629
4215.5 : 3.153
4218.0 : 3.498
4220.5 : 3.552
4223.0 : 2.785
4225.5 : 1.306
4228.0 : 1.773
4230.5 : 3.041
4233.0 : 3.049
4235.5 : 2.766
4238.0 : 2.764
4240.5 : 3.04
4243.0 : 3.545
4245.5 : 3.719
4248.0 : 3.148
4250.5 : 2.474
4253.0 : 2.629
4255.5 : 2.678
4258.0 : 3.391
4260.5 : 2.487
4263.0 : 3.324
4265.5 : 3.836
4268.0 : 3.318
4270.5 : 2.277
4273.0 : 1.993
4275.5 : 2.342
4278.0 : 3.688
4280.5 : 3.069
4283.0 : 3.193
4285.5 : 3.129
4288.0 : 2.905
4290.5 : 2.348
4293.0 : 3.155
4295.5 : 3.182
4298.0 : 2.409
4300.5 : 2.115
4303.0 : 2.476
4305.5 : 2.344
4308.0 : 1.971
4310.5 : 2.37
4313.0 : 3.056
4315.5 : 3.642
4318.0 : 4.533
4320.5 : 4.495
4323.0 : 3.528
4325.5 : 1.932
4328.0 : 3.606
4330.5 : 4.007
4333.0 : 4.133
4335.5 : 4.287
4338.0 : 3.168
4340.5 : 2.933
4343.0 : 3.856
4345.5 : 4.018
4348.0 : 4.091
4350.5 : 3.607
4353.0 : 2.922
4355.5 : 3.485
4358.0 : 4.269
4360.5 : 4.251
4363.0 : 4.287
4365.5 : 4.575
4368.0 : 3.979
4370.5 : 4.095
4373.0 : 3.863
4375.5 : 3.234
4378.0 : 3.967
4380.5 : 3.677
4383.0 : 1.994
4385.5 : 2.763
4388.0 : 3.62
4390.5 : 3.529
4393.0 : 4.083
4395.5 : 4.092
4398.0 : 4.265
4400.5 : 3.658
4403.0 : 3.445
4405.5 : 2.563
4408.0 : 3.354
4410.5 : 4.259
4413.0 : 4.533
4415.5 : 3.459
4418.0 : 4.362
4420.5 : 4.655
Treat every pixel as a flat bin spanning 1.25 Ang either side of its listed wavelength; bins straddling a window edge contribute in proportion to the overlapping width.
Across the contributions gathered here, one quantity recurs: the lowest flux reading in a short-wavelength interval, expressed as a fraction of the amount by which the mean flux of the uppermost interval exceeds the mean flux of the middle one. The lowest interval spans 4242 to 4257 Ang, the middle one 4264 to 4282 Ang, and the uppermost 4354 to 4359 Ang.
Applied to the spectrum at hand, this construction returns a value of 3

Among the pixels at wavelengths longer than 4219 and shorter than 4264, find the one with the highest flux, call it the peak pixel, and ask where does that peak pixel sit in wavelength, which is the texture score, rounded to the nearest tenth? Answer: 4245.5 Ang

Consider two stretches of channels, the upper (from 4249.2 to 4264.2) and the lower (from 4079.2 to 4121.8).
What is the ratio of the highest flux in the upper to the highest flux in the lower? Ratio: 0.85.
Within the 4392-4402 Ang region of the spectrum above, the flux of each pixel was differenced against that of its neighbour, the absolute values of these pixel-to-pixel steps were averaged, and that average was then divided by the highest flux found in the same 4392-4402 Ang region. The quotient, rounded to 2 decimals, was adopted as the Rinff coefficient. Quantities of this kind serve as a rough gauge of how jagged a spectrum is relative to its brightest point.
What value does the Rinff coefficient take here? 0.06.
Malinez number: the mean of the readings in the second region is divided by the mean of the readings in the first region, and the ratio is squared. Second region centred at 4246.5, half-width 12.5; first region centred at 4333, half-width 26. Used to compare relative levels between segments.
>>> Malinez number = 0.73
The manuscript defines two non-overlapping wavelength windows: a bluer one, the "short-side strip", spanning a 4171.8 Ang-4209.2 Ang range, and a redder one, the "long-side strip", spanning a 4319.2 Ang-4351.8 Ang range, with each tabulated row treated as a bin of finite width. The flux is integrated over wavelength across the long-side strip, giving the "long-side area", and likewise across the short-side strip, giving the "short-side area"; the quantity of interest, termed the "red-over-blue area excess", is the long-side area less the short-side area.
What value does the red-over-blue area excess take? 2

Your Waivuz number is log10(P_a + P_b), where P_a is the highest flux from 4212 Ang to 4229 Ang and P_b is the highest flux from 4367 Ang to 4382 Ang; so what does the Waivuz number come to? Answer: 0.888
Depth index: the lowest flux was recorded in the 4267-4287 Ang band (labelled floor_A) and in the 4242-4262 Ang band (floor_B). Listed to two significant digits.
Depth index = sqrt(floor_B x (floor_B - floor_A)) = 1.1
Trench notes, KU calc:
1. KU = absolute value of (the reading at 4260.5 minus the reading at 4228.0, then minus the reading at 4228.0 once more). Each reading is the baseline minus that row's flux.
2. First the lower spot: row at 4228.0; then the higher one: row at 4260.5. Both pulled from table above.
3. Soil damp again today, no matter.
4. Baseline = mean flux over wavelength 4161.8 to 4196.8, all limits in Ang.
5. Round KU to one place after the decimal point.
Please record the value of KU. 2.2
